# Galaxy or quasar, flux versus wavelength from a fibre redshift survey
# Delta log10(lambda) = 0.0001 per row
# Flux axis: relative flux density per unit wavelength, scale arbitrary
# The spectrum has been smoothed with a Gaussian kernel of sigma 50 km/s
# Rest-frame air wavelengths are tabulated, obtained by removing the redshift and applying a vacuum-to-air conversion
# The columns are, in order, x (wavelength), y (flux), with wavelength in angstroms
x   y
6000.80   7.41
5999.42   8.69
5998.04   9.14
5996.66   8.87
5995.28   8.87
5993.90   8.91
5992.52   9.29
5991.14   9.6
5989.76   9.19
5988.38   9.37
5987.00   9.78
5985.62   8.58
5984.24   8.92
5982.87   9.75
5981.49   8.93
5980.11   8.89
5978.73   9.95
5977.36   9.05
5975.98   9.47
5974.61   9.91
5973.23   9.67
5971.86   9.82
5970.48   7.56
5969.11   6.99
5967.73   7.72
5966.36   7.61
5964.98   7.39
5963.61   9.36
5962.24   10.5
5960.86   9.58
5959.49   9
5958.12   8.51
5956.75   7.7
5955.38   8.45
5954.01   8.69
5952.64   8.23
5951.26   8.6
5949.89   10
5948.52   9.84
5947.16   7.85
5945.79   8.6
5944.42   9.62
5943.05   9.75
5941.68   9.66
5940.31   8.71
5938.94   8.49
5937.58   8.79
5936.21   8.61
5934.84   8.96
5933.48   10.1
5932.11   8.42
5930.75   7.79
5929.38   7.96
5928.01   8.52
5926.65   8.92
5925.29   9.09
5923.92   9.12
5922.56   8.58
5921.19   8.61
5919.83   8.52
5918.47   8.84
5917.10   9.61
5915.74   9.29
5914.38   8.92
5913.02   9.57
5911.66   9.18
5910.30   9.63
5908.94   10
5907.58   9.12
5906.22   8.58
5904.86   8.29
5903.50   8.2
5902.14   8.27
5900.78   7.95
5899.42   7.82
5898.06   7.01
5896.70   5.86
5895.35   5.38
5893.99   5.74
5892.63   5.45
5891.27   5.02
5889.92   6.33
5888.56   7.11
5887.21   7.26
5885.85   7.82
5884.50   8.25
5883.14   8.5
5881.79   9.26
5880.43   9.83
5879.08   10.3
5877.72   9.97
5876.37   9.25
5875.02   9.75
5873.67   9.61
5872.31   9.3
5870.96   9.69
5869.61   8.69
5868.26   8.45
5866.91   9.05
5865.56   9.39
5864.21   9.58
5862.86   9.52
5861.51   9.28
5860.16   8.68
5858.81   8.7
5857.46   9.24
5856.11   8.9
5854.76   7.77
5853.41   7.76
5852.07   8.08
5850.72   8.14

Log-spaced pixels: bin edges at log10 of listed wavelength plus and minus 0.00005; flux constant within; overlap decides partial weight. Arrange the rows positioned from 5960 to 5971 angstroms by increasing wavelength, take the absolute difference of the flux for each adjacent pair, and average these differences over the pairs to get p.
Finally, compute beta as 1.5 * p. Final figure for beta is 1.2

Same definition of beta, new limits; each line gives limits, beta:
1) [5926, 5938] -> 1.0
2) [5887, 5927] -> 0.7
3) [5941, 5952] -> 1.2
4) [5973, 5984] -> 0.8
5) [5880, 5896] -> 0.8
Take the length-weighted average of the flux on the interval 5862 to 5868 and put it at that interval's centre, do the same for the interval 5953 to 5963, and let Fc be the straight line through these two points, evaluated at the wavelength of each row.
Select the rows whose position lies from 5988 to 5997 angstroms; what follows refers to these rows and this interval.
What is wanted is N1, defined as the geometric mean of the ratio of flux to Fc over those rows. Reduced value 1.05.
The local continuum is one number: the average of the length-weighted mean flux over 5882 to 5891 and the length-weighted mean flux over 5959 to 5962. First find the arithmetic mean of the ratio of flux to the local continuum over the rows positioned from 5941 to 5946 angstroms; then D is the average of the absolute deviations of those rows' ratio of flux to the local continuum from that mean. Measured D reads 0.048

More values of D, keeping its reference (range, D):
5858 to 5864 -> 0.042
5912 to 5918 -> 0.029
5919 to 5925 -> 0.024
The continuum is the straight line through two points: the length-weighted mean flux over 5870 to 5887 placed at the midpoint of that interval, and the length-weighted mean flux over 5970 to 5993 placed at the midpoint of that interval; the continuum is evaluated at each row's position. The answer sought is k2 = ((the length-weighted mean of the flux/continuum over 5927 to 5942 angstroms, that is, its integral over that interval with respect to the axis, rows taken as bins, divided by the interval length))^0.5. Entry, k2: 0.97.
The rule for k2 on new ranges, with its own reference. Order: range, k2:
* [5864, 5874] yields 1.00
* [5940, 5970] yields 0.97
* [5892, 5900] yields 0.82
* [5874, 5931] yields 0.95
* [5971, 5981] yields 1.01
